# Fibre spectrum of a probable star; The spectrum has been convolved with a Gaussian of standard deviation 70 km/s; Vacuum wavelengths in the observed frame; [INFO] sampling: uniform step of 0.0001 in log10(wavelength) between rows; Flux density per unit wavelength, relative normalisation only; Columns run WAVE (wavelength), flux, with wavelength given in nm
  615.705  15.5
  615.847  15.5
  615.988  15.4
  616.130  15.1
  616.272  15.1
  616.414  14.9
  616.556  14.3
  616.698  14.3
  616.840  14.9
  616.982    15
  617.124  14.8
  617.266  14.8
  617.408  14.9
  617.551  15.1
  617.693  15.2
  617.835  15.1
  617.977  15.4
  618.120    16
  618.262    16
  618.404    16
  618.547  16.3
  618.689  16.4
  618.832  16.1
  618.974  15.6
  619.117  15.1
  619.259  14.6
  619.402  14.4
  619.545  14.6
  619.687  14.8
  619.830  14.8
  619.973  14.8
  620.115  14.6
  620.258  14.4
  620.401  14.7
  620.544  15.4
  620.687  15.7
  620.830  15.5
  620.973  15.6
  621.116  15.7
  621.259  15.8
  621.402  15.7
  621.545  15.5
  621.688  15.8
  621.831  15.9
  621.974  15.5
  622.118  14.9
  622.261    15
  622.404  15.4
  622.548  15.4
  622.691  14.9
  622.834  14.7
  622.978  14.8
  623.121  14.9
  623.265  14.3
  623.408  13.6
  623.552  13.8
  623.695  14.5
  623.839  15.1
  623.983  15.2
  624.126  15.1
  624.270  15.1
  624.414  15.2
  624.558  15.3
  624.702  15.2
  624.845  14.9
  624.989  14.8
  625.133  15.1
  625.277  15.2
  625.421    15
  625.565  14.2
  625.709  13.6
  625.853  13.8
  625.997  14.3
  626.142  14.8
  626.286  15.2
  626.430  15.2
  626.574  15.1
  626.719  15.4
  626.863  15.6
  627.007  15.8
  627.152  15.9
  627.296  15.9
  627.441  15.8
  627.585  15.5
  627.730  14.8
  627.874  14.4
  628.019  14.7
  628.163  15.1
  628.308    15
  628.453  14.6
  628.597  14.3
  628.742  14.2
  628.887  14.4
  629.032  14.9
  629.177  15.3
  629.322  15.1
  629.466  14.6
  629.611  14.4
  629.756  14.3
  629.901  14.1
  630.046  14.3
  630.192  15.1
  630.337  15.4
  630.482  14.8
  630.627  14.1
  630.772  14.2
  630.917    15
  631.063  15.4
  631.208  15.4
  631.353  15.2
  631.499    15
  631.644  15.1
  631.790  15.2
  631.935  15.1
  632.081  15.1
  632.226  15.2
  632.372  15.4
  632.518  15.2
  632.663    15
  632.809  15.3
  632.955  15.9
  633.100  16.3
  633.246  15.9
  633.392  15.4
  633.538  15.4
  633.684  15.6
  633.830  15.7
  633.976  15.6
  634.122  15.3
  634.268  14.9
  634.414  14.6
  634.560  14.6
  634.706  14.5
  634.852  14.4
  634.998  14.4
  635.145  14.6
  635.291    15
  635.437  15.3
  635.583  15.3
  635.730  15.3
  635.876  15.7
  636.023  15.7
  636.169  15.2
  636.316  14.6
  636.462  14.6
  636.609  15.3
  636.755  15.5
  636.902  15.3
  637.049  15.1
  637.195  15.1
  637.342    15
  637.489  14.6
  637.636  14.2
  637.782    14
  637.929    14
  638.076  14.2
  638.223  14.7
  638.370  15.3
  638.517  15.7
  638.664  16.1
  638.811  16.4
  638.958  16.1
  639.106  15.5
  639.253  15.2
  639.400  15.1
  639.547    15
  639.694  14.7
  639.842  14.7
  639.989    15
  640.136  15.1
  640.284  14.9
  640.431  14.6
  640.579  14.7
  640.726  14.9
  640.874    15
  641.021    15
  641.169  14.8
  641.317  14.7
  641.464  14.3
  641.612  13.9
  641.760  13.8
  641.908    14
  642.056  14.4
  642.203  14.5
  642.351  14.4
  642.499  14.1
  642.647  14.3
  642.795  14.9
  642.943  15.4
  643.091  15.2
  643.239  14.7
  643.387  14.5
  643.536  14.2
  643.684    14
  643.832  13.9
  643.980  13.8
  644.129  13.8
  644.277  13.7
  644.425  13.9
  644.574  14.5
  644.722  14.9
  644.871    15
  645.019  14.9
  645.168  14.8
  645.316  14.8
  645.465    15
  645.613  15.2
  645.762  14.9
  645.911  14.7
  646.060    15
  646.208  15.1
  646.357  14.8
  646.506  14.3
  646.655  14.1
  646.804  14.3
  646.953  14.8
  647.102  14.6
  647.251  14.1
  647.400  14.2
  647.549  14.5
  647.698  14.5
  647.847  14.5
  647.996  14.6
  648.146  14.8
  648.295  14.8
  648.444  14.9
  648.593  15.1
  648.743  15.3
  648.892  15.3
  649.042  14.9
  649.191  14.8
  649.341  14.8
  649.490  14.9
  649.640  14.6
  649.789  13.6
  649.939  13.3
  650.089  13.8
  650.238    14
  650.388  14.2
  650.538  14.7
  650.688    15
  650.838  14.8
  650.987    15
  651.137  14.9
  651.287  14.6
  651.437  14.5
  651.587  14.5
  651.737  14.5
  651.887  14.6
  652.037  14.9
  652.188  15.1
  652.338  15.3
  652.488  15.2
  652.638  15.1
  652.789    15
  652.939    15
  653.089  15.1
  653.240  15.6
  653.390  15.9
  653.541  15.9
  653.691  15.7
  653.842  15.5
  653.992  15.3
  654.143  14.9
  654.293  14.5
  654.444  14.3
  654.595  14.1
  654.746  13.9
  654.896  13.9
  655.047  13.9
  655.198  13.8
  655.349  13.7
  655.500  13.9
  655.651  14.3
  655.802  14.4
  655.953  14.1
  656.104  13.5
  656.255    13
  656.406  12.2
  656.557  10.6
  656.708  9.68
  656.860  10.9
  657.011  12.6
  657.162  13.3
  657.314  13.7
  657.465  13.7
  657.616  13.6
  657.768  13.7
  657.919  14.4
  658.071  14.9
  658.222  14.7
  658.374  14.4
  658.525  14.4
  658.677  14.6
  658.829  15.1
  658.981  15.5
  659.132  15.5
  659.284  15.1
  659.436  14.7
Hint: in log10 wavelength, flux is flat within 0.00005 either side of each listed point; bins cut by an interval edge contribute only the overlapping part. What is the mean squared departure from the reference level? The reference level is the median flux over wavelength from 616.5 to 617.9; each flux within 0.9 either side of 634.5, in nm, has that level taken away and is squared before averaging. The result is 0.23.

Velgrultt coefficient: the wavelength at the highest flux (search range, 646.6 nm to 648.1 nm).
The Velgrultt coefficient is 646.953 nm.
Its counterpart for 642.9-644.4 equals 642.943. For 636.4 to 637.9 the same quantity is 636.755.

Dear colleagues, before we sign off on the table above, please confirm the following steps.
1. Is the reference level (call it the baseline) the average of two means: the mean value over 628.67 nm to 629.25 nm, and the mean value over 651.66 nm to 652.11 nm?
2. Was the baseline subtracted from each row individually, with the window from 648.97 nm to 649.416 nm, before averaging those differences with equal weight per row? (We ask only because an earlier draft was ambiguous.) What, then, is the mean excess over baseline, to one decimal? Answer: 0.2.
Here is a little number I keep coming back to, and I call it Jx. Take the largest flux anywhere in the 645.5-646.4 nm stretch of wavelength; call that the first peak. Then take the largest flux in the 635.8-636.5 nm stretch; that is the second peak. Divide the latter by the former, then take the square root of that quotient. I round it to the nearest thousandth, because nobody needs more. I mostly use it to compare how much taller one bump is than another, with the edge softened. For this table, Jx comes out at 1.016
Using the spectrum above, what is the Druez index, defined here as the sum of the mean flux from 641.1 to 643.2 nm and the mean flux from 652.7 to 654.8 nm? 29.5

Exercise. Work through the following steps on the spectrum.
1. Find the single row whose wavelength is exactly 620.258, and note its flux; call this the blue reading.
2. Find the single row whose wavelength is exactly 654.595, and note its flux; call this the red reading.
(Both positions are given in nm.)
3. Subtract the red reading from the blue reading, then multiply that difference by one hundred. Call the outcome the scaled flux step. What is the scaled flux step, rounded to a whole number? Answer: 30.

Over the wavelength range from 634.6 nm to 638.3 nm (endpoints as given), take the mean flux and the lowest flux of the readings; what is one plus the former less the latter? 1.86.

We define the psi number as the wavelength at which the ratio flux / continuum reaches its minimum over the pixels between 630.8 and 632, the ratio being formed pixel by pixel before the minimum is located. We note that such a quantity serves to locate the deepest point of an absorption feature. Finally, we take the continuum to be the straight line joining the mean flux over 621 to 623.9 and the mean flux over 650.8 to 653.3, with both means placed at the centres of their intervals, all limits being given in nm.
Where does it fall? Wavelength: 630.917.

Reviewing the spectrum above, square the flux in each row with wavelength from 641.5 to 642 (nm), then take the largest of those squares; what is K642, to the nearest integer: 196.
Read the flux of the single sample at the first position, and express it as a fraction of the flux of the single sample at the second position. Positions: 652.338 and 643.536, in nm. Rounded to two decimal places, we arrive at 1.08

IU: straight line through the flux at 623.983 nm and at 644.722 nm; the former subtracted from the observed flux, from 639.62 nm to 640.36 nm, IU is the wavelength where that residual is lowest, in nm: 639.694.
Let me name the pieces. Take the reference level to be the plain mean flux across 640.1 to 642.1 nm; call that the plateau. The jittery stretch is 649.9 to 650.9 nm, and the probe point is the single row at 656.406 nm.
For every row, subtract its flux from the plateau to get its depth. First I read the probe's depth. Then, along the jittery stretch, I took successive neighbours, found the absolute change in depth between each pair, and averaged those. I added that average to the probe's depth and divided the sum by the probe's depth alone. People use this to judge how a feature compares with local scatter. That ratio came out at 1.1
